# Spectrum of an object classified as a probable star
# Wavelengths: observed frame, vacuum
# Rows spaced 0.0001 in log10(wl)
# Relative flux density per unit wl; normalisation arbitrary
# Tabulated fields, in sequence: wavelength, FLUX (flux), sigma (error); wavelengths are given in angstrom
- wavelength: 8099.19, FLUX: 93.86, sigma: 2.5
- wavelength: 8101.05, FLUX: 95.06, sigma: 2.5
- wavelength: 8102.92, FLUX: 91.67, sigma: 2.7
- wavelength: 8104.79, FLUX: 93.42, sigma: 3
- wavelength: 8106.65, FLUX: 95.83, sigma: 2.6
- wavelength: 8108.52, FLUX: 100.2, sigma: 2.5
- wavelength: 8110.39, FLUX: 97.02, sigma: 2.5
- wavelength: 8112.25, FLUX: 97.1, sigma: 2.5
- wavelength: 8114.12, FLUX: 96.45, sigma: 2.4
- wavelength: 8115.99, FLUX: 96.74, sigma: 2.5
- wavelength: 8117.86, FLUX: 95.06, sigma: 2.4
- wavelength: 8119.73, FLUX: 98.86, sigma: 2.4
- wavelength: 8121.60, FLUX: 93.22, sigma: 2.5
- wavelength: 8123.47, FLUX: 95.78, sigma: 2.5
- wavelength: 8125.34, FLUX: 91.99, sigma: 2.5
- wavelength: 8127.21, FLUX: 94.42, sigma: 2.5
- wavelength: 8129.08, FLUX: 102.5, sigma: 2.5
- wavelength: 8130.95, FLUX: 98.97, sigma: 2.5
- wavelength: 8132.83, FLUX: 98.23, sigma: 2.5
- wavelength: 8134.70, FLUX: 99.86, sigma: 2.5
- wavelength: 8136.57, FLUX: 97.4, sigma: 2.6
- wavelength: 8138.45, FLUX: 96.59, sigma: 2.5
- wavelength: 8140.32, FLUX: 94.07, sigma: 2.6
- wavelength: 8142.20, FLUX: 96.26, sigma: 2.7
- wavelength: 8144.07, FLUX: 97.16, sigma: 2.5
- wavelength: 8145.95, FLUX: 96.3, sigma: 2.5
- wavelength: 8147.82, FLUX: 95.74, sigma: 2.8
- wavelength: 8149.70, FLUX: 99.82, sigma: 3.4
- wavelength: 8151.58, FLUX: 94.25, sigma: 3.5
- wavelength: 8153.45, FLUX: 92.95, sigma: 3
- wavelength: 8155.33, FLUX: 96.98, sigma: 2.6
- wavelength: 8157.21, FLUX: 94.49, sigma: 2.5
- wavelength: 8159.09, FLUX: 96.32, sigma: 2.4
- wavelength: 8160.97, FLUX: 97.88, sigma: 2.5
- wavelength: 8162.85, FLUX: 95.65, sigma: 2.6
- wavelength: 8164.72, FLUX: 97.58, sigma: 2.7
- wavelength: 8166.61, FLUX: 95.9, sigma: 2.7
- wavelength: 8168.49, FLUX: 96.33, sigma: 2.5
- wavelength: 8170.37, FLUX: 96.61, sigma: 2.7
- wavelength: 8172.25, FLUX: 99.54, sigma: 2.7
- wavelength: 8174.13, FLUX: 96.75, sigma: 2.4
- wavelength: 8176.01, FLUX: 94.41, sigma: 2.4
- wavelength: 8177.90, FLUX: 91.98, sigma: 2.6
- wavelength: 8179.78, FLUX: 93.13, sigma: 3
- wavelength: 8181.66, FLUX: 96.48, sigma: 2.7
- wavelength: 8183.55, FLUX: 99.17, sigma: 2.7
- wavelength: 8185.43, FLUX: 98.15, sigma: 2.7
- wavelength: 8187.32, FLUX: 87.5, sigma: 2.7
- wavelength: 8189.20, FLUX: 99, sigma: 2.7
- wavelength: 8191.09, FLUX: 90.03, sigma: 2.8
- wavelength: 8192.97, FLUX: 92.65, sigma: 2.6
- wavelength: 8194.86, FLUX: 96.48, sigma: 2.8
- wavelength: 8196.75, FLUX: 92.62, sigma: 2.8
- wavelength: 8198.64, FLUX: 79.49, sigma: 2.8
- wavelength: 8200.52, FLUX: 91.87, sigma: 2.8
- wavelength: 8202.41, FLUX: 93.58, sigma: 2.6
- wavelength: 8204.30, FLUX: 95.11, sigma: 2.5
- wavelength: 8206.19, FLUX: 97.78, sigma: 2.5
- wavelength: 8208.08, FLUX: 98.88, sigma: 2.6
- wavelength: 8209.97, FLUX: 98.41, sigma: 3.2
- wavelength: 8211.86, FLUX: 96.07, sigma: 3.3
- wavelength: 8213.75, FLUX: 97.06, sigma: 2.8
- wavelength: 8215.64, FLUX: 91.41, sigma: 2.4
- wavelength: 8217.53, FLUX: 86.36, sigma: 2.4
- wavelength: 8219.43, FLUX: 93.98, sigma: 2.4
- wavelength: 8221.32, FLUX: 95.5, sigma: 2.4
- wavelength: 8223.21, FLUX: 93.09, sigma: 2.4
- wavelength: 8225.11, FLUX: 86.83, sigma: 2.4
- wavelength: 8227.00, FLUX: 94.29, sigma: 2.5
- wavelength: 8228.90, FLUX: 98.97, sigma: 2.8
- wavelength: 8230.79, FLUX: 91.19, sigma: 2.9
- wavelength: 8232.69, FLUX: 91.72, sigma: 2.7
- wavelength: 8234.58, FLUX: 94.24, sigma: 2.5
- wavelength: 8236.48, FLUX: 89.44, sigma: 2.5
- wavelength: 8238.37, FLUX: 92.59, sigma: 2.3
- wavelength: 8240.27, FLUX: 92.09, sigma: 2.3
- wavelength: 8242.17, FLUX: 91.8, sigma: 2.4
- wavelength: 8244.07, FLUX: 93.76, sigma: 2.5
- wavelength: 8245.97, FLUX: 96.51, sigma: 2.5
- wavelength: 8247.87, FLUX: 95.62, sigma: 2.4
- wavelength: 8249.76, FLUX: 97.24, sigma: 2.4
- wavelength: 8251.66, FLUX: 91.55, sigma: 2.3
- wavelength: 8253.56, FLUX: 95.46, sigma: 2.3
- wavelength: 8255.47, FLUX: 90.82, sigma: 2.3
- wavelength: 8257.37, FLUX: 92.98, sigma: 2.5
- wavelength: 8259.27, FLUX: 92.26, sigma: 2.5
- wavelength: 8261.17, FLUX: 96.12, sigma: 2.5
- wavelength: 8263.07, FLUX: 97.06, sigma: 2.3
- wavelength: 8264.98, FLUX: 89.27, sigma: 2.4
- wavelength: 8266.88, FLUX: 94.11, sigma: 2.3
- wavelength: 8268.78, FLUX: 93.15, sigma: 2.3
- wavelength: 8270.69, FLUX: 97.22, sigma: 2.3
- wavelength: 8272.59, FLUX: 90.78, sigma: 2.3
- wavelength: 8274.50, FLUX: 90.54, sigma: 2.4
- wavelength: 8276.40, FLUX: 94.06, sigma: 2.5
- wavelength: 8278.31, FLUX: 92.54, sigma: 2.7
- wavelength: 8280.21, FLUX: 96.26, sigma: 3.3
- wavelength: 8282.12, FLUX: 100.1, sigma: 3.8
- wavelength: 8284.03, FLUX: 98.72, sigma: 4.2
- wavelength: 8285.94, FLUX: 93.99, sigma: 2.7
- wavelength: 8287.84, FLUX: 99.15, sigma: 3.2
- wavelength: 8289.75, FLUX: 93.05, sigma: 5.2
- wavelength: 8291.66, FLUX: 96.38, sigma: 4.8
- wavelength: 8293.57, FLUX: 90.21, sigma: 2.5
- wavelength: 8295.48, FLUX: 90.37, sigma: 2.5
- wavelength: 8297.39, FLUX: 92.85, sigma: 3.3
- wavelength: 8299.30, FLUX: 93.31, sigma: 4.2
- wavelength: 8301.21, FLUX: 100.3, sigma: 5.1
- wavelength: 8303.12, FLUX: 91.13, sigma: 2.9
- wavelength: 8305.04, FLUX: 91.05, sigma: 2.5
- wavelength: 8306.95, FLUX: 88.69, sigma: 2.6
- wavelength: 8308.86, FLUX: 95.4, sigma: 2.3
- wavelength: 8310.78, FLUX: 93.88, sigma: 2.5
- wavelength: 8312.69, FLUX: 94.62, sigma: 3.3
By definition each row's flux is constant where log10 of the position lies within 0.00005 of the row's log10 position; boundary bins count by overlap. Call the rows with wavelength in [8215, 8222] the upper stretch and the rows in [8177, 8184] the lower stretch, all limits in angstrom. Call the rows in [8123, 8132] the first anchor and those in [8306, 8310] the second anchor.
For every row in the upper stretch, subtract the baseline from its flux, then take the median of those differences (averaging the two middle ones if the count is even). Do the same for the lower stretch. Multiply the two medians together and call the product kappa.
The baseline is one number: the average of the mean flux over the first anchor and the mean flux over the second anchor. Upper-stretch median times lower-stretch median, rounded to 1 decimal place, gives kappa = -0.7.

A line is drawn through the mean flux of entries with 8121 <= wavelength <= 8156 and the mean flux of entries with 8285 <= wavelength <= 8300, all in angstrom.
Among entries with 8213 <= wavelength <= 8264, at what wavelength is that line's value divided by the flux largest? 8217.53 angstrom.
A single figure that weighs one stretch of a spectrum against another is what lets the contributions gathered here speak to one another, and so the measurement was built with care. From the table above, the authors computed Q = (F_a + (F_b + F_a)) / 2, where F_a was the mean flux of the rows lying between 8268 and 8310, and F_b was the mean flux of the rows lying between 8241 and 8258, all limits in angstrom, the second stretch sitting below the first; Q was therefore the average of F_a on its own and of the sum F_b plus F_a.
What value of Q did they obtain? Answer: 141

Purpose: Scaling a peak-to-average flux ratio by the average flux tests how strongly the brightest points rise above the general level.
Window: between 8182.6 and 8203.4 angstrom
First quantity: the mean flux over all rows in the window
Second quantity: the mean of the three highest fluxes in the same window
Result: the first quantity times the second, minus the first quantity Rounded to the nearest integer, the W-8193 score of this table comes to 9071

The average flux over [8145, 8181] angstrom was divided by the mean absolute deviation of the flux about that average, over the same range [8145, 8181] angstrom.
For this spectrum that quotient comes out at 61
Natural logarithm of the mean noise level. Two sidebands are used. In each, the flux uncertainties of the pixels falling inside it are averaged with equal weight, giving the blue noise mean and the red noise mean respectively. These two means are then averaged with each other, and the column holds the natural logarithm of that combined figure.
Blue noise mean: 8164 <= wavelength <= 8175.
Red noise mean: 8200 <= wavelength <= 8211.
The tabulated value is 0.98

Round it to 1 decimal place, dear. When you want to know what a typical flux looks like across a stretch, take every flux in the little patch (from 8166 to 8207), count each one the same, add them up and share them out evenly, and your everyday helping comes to 94.3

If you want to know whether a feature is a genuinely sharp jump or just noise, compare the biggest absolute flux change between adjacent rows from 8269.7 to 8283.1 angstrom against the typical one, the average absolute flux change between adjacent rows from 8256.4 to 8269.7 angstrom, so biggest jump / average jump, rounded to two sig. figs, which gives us 2.0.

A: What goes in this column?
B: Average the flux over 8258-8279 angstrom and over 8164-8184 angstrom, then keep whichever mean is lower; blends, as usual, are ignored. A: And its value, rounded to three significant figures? 93.4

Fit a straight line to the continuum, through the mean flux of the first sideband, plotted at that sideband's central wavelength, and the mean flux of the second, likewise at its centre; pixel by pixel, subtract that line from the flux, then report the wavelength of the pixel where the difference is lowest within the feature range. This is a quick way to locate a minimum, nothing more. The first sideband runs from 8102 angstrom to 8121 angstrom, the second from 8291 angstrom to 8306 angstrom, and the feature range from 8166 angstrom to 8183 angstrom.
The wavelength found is 8177.90 angstrom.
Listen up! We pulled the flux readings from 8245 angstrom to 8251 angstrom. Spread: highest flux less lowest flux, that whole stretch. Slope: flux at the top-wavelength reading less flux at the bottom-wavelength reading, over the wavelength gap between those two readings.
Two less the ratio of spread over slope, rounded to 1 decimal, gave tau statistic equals -6.4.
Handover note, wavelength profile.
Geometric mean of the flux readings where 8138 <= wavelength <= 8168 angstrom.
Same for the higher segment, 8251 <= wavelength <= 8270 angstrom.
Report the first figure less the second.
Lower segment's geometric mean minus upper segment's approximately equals 2.9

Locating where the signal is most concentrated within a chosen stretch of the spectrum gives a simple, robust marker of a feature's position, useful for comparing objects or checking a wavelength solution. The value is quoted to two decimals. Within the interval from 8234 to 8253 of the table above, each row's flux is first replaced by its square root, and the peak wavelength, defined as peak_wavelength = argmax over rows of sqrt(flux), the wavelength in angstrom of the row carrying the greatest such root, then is 8249.76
